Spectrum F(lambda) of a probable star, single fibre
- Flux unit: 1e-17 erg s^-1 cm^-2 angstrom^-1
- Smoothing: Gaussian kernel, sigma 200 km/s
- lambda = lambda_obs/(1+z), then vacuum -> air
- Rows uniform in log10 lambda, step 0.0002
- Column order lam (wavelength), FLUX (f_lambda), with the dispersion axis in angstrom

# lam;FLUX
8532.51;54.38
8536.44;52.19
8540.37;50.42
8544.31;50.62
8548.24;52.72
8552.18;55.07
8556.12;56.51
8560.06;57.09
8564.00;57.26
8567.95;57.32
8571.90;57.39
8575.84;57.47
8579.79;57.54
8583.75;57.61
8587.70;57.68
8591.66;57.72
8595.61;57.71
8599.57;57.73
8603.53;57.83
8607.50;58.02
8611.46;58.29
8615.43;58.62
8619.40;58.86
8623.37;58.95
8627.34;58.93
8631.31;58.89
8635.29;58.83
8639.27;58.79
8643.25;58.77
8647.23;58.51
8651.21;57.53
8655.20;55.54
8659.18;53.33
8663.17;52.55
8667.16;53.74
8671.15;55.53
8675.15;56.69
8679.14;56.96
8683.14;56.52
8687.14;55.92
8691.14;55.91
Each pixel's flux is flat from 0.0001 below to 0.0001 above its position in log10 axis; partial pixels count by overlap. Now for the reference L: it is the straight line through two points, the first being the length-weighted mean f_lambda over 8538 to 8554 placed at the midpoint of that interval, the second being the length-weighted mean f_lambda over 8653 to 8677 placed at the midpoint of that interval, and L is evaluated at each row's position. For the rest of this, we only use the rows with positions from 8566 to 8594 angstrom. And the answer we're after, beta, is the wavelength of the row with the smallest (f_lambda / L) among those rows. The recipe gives 8591.66 angstrom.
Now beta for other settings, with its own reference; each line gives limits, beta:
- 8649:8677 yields 8663.17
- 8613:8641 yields 8639.27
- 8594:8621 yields 8599.57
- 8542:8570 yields 8544.31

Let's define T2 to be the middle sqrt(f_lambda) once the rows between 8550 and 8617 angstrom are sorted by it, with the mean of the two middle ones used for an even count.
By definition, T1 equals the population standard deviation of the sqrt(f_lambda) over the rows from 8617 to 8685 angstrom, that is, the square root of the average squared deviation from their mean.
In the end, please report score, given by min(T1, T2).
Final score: 0.14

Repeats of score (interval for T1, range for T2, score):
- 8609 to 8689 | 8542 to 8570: 0.13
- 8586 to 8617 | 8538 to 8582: 0.02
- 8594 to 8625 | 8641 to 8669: 0.03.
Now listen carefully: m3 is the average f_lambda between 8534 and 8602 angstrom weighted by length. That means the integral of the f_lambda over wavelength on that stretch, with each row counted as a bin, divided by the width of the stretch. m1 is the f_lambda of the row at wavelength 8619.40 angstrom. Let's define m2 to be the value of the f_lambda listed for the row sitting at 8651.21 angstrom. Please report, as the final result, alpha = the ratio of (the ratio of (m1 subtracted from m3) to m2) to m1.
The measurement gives -0.0009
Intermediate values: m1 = 58.86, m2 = 57.53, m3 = 55.9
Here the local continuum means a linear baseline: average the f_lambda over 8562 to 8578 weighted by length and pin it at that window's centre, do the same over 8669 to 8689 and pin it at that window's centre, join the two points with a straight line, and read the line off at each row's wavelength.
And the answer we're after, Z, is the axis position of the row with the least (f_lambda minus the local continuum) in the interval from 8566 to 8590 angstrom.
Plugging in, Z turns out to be 8567.95 angstrom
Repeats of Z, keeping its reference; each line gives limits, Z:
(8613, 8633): 8615.43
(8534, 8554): 8540.37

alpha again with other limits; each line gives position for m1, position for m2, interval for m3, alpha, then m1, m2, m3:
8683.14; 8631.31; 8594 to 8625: 0.0005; 56.52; 58.89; 58.2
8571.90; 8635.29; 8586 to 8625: 0.0002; 57.39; 58.83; 58.1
